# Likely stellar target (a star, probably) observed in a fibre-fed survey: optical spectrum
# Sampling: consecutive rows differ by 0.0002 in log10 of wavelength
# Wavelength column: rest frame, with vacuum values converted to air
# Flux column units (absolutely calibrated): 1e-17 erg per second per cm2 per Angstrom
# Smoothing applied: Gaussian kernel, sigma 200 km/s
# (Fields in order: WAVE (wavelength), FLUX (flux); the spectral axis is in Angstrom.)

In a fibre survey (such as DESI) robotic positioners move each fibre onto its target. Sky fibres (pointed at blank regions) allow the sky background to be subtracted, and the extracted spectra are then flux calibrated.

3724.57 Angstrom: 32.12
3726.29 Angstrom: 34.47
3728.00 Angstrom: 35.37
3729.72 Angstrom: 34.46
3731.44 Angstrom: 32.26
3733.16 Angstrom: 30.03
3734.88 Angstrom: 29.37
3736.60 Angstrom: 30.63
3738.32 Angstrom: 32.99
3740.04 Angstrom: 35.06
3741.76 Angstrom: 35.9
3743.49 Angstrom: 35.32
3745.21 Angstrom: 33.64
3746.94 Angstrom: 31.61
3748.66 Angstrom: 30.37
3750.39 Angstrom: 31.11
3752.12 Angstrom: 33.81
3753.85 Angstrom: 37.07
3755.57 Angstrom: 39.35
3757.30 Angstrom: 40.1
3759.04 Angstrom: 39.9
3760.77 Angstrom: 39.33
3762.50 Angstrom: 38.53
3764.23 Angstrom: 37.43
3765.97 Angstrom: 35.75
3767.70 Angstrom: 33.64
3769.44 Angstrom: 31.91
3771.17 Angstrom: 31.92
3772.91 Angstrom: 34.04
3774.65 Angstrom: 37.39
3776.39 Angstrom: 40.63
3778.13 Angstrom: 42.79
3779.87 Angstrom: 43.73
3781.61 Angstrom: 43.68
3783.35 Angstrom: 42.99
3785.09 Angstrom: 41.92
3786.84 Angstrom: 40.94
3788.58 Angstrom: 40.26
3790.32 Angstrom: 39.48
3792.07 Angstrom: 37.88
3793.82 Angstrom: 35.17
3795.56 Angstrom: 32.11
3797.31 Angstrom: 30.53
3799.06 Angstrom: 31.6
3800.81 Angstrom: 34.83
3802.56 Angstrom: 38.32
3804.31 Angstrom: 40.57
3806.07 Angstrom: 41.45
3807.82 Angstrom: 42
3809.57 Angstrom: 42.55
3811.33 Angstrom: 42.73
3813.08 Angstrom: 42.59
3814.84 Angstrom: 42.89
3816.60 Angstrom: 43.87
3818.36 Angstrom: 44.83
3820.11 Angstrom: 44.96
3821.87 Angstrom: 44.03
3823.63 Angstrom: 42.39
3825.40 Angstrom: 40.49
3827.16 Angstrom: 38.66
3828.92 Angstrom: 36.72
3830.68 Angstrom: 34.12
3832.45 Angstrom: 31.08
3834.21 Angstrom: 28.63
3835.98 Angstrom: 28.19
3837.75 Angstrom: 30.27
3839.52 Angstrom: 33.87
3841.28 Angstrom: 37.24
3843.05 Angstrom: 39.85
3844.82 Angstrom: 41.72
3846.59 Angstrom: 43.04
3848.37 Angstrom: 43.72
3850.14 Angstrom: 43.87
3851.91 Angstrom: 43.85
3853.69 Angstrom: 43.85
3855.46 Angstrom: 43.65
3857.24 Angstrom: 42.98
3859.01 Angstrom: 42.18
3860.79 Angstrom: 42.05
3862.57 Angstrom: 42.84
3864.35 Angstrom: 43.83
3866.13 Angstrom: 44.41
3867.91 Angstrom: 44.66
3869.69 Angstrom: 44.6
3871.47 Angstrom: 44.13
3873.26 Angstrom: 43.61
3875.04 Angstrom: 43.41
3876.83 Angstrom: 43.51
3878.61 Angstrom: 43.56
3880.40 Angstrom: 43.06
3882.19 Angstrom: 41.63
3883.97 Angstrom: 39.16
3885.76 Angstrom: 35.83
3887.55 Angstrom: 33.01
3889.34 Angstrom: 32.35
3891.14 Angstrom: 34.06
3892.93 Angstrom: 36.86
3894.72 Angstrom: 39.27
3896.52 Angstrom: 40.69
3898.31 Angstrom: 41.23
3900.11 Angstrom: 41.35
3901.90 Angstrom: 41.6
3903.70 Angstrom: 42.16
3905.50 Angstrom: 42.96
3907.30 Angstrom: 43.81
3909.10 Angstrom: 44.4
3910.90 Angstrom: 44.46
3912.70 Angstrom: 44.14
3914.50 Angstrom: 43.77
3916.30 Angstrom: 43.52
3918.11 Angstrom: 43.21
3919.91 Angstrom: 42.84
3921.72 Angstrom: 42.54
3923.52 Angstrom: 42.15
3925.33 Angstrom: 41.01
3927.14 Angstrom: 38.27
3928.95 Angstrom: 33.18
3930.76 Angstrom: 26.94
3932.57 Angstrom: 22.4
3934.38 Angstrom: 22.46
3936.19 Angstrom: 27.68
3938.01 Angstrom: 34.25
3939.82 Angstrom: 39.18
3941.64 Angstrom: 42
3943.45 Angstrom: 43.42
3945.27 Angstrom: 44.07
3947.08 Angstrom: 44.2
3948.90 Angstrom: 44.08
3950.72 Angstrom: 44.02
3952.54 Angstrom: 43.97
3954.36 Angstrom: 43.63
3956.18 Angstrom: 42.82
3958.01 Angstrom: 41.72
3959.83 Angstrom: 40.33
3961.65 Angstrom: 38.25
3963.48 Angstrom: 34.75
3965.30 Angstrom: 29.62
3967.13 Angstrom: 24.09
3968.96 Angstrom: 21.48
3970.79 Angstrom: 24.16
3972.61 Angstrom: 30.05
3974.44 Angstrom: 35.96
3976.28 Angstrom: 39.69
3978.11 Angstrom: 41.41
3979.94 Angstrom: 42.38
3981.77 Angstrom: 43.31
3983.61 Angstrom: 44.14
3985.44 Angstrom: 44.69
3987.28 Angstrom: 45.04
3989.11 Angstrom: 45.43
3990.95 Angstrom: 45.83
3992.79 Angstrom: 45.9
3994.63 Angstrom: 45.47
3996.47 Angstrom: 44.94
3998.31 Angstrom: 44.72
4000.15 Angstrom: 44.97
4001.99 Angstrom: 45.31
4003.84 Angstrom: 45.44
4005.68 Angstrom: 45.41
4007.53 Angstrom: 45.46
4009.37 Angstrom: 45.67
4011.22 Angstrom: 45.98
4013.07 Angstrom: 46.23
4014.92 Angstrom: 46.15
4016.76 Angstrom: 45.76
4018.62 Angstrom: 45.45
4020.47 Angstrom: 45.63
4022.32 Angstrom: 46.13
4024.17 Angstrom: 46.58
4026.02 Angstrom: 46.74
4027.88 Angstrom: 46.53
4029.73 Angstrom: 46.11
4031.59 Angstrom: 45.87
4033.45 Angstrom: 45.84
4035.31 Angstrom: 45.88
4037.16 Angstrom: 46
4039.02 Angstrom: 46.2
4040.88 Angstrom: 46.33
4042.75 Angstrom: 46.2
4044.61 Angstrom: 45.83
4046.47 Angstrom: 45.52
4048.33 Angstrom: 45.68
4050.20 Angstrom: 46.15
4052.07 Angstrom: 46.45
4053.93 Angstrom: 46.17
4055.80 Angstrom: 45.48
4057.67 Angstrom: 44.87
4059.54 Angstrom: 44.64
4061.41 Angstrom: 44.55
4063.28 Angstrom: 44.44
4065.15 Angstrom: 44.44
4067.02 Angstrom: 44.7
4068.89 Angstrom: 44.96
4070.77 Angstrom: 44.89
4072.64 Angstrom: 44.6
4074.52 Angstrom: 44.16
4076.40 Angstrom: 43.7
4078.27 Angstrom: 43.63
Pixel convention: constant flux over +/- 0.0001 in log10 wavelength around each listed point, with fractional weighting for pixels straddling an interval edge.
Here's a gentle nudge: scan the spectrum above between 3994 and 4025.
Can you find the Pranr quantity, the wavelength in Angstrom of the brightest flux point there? 4024.17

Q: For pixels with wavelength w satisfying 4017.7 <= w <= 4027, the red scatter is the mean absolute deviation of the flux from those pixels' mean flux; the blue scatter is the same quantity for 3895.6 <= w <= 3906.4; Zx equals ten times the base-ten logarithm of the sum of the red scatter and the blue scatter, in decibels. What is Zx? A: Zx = 0.2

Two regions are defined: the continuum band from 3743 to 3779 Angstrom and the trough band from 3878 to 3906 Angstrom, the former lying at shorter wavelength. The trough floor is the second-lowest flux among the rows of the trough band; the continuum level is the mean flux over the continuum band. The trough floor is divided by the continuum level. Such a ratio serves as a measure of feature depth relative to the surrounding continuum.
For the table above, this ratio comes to 0.92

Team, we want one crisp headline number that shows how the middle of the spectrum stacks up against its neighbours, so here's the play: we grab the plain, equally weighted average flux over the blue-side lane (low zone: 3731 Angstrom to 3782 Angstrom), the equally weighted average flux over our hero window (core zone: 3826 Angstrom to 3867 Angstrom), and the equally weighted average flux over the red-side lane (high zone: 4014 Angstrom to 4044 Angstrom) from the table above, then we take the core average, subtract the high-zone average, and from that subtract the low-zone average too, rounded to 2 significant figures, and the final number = -43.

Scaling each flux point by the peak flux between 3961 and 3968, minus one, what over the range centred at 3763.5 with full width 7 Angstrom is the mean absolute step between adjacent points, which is 0.031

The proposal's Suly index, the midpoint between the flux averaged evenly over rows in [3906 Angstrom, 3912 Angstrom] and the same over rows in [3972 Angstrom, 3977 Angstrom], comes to 40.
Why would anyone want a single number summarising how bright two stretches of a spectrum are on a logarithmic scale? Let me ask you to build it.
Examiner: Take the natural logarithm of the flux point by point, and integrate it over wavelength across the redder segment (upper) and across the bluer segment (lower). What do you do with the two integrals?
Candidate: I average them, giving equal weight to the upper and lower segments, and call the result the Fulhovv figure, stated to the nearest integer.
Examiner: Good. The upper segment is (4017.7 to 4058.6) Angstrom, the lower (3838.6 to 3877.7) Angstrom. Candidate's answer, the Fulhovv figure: 152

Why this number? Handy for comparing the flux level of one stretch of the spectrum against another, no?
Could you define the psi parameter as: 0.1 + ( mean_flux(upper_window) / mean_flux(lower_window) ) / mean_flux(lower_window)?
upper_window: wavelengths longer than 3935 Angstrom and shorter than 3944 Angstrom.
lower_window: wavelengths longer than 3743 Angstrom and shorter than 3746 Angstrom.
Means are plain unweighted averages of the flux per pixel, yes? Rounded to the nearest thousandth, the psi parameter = 0.131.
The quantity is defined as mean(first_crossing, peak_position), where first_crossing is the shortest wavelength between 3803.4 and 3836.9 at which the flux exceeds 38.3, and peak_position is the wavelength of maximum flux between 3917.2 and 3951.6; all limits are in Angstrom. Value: 3875.7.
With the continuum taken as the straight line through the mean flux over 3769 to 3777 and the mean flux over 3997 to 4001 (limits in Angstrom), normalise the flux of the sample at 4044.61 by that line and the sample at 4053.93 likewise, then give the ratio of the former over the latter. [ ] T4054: 1.00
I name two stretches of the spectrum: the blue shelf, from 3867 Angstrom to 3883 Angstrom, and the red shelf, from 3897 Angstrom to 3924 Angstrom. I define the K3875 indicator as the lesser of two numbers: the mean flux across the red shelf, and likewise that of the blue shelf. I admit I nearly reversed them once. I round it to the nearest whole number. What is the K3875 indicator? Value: 43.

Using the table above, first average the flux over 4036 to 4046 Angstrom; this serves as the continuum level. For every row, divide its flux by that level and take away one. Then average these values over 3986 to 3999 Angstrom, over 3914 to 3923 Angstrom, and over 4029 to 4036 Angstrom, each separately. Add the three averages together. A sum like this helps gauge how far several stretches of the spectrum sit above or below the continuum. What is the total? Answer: -0.1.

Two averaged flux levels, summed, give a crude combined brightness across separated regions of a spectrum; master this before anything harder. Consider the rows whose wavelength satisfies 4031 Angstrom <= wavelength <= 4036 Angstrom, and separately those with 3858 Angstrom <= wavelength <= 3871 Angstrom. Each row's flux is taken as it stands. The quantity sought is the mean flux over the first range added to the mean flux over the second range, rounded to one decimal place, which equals 89.4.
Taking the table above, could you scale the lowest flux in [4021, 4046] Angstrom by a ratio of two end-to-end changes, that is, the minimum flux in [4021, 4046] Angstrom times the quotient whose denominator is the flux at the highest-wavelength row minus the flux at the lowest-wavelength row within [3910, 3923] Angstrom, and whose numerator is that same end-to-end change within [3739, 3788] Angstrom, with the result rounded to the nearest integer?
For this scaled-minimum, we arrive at -140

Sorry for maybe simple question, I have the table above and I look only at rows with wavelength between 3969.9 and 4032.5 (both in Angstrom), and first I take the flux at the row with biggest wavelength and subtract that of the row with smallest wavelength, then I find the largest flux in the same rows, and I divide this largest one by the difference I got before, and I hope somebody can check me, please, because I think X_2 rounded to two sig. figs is 2.2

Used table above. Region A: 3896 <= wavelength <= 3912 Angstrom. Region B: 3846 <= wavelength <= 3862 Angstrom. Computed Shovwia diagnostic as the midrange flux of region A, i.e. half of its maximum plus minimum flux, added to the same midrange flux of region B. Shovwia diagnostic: 86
